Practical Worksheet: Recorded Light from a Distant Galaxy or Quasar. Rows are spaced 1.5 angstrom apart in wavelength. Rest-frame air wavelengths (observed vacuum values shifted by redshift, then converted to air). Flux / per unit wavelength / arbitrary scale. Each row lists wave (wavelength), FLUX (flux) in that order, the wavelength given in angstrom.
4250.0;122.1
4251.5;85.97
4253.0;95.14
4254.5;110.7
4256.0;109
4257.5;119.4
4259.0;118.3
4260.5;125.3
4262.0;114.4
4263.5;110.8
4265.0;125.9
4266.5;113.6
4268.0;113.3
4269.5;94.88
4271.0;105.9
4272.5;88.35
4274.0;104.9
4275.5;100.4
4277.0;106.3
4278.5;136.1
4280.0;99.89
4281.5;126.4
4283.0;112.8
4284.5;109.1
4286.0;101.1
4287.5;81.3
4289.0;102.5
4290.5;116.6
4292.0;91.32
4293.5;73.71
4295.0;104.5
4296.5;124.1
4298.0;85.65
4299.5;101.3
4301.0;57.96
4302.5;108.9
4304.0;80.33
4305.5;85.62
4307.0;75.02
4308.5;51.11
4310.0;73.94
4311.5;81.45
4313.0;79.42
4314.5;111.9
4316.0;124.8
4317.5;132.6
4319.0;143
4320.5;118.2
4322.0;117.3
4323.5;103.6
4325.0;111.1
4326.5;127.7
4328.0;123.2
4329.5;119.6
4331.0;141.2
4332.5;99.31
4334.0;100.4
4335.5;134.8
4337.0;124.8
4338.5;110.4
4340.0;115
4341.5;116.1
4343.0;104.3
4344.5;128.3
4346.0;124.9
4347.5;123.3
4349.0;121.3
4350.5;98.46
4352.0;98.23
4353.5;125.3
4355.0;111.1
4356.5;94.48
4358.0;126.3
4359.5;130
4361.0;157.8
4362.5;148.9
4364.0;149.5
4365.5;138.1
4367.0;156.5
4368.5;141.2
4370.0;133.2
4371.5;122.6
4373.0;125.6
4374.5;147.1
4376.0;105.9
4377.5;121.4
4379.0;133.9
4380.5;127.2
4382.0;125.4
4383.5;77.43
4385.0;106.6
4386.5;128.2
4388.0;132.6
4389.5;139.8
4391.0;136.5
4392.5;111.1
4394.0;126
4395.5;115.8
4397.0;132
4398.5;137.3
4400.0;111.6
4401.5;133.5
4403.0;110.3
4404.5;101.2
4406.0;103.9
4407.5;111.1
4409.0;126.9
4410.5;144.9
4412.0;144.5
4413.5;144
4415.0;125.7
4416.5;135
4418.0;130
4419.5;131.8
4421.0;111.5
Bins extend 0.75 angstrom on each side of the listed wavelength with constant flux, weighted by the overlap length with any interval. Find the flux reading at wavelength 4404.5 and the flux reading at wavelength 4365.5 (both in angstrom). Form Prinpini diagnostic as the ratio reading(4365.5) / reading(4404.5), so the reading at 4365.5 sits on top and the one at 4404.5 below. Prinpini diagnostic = 1.36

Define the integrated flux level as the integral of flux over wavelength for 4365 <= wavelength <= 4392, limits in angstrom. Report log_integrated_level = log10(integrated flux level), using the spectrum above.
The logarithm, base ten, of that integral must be 3.54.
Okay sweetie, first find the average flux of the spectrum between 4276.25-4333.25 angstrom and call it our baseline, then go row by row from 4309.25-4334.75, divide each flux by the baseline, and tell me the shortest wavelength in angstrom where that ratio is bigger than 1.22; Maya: 4317.5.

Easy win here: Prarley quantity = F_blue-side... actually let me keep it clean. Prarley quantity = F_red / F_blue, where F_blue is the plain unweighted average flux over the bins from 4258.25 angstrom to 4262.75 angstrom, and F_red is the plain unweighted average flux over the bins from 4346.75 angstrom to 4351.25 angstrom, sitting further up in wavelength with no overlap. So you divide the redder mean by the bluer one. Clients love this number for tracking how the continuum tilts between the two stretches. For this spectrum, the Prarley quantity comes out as 0.96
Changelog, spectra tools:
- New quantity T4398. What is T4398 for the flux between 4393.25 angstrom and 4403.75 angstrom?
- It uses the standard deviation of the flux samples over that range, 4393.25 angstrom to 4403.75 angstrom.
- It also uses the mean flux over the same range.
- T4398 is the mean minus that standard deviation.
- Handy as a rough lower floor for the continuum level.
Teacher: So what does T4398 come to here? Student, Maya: 113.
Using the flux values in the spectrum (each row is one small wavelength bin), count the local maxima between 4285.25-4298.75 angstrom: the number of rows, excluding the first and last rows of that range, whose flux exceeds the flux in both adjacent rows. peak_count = 2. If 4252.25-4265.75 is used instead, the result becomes 3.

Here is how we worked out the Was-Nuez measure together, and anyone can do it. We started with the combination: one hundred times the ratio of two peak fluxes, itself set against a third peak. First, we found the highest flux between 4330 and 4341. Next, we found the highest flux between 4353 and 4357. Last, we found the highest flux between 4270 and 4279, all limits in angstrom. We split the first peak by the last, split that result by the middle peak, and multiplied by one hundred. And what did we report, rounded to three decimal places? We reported 0.828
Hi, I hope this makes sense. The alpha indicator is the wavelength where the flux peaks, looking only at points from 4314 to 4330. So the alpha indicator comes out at 4319.0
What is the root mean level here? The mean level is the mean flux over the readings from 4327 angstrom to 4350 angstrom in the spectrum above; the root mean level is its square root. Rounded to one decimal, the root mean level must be 10.9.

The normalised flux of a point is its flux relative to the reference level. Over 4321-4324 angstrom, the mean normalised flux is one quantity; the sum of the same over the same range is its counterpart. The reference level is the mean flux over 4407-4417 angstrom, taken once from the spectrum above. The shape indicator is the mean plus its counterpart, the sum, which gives 2.5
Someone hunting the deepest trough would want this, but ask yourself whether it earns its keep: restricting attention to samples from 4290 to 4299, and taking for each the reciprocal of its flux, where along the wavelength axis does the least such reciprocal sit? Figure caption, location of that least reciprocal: 4296.5 angstrom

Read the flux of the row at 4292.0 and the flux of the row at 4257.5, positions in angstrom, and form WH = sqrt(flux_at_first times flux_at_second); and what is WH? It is 104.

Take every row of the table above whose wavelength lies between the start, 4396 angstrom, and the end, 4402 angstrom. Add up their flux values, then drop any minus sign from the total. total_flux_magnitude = 514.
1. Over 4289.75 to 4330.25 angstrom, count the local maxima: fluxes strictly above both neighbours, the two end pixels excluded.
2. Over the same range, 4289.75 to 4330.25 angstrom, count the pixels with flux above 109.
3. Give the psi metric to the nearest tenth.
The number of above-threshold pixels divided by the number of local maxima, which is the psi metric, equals 1.7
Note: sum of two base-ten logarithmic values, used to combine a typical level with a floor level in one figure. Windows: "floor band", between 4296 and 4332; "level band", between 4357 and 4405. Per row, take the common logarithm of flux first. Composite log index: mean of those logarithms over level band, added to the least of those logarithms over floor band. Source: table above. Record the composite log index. 3.81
